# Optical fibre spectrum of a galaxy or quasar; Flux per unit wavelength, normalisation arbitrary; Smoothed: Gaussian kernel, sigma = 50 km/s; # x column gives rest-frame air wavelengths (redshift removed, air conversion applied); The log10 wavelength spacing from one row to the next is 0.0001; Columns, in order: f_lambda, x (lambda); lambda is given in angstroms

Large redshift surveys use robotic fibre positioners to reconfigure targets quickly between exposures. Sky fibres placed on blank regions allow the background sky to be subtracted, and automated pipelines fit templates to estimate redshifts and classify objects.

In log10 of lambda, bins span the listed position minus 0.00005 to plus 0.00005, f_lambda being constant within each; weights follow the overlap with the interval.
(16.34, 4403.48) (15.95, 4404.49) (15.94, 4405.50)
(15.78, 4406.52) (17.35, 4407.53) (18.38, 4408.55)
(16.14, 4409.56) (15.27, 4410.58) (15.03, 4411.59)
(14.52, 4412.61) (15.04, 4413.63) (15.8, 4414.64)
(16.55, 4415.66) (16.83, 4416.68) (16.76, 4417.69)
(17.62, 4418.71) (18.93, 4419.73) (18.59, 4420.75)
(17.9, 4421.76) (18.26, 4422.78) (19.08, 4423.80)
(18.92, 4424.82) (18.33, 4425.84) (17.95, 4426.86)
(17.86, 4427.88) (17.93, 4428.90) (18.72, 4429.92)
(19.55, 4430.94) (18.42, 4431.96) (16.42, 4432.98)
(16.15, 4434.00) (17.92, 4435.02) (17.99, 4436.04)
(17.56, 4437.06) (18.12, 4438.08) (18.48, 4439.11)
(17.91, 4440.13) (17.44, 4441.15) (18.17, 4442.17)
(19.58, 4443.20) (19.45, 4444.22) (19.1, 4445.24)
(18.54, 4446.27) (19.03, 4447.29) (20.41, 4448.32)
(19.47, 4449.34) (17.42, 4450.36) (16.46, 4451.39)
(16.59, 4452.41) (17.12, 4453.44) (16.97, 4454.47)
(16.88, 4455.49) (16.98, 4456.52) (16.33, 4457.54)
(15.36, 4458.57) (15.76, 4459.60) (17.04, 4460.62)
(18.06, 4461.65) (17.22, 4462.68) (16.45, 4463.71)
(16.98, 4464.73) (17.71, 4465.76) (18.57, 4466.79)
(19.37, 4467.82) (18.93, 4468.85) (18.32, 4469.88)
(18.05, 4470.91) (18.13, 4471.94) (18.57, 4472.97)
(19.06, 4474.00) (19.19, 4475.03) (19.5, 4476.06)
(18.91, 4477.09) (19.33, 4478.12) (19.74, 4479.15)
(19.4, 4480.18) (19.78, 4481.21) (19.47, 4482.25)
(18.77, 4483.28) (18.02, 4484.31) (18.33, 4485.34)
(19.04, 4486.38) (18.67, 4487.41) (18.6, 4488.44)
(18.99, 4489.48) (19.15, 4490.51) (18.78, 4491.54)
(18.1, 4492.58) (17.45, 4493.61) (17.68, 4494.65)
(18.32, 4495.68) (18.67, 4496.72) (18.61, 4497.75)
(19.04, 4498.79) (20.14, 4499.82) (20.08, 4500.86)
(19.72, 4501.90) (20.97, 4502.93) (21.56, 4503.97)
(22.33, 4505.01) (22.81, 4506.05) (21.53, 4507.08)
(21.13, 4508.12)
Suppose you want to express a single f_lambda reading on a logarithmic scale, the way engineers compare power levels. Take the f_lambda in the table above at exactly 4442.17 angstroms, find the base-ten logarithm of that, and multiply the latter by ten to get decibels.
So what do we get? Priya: 12.6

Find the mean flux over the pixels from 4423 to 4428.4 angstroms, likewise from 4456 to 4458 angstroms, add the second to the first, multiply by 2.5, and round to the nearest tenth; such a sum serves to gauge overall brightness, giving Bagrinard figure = 87.7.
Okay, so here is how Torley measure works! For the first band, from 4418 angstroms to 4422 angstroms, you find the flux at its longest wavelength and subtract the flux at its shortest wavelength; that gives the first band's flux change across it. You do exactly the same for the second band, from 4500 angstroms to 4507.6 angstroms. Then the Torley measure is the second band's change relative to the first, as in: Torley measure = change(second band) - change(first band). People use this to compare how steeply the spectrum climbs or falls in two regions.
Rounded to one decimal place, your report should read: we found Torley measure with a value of 1.2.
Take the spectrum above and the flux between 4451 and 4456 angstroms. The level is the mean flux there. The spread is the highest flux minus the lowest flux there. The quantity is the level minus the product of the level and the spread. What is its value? 6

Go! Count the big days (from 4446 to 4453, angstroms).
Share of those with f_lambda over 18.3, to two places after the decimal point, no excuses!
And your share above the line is 0.57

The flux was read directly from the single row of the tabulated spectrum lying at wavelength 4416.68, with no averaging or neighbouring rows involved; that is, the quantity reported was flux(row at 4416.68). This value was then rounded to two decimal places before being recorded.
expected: 16.83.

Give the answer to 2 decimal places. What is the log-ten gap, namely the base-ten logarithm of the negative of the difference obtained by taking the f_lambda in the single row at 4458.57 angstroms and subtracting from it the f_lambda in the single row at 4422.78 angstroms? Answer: 0.46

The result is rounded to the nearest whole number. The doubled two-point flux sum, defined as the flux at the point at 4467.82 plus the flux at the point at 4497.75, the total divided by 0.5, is 76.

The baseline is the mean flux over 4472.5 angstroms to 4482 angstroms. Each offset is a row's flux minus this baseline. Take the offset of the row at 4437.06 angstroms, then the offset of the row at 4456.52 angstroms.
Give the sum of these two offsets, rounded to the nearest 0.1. -4.0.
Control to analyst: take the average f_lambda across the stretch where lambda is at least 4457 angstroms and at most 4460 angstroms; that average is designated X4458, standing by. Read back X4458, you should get 15.8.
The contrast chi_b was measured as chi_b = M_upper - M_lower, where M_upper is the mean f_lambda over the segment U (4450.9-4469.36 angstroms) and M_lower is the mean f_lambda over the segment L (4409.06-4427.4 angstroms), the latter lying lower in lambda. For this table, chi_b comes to 0.1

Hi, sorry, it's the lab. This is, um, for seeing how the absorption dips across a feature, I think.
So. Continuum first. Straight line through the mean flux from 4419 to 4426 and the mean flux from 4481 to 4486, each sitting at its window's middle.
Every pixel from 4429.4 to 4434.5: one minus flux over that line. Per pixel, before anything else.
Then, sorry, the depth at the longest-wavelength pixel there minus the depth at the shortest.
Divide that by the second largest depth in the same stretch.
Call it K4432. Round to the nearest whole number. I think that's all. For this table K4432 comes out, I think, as 1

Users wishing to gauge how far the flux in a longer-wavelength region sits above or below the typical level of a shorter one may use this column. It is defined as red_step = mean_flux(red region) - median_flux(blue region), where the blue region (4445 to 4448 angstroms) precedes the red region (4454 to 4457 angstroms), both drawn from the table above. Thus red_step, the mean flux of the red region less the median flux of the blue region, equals -2.1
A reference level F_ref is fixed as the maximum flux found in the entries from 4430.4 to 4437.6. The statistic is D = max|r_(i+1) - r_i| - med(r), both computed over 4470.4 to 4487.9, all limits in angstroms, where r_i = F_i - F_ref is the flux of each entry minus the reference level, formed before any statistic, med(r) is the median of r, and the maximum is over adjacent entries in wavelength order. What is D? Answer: 1.3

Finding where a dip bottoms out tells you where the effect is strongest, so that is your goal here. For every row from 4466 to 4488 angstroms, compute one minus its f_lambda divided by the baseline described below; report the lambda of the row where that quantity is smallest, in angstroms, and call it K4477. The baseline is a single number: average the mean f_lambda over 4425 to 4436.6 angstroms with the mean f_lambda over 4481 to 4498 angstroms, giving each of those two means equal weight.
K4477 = 4481.21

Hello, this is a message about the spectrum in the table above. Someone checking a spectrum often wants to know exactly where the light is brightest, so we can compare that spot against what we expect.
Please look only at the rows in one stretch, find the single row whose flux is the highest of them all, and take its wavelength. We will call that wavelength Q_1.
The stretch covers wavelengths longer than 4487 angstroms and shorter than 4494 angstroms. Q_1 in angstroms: 4490.51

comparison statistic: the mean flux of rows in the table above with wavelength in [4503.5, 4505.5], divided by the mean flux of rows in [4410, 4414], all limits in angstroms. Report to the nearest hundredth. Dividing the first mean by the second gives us 1.47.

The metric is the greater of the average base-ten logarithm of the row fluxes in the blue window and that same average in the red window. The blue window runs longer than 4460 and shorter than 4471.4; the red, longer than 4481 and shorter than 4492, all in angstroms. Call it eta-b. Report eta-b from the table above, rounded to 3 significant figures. 1.28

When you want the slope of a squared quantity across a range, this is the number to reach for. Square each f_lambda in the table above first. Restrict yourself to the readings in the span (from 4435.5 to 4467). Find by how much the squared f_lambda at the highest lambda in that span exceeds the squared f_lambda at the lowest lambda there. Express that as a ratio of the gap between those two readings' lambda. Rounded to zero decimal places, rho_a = 1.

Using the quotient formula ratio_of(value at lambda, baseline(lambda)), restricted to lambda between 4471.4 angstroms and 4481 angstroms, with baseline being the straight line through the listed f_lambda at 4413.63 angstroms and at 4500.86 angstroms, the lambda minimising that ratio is 4471.94 angstroms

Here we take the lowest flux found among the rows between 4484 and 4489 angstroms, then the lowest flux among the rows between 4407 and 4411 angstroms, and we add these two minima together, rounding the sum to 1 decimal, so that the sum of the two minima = 33.3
